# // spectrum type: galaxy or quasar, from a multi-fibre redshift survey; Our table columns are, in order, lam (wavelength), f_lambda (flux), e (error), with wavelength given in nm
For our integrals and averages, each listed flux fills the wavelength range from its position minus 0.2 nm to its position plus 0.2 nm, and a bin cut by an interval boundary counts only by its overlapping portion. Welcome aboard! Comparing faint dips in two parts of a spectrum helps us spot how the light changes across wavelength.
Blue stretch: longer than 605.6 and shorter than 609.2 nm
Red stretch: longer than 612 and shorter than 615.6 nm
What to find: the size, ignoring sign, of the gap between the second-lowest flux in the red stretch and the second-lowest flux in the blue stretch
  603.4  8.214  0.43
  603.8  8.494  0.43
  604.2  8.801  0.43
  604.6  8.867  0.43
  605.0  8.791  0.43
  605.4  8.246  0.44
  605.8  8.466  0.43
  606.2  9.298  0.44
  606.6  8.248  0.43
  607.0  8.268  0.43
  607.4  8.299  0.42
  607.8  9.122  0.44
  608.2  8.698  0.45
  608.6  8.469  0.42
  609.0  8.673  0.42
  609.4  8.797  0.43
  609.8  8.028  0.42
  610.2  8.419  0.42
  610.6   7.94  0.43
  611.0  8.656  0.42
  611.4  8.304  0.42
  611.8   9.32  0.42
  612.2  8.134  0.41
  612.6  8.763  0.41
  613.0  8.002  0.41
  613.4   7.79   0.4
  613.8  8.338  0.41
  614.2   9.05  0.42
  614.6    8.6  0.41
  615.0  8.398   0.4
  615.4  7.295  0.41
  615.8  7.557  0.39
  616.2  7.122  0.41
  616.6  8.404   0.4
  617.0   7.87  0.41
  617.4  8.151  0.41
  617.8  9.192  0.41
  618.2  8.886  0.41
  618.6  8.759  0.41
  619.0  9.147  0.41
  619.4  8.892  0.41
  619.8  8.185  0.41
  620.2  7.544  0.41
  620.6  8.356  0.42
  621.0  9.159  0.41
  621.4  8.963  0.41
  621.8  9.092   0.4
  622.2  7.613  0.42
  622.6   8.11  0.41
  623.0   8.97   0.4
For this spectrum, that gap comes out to 0.48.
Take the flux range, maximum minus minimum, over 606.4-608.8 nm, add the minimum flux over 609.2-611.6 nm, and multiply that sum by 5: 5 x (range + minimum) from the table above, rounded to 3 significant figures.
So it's 44.1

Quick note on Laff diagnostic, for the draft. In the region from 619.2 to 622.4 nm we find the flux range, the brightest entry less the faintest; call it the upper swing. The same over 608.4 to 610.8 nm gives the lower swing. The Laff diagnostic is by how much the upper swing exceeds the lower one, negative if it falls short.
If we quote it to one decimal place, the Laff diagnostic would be 0.8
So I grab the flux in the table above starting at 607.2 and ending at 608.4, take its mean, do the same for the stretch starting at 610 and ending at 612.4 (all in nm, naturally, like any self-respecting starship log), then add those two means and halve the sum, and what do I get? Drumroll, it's 8.58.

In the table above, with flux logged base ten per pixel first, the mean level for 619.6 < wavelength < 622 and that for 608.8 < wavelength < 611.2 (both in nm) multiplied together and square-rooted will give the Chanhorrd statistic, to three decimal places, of 0.928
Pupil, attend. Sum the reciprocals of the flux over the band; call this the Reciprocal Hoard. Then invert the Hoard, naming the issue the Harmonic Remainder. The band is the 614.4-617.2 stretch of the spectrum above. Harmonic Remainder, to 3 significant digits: 1.12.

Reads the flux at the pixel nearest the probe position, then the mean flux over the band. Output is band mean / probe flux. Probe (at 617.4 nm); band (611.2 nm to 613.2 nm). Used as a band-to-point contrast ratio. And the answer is 1.04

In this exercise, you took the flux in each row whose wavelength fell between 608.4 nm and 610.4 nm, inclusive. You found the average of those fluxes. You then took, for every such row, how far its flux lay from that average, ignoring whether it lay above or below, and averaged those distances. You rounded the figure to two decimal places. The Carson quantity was 0.21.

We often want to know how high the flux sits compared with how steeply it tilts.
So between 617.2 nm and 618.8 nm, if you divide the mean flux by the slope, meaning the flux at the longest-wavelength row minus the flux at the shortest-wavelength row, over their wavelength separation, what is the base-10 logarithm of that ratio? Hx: 1.24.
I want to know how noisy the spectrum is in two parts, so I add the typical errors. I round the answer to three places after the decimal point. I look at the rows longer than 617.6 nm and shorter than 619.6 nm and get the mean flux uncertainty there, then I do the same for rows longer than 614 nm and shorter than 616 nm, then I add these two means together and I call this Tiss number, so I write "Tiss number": 0.816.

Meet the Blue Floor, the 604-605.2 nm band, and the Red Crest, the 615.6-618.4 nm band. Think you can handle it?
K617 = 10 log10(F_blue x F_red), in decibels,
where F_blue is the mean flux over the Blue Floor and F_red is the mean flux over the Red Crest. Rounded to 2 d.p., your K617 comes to 18.58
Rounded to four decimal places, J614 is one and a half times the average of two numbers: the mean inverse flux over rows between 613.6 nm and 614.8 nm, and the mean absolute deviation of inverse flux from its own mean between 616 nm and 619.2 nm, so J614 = 0.0928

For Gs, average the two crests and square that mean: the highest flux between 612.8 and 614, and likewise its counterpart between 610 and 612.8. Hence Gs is 78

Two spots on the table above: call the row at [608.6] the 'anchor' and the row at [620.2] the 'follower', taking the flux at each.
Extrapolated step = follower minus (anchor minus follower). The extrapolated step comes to 6.6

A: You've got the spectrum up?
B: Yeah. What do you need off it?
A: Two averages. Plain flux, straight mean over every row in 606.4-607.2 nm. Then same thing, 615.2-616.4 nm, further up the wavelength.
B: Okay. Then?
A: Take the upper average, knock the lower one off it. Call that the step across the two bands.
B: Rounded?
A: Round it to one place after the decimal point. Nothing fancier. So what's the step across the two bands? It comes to -0.9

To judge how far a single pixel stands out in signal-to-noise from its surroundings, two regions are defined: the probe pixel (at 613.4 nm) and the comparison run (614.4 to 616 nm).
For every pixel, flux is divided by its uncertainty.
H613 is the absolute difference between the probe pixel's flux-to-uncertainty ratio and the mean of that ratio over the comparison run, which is 0.3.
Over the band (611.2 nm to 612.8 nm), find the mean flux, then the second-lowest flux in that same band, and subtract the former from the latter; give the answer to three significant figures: -0.326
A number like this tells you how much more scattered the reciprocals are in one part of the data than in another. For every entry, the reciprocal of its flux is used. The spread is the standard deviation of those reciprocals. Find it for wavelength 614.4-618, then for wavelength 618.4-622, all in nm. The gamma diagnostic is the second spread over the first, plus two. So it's 2.8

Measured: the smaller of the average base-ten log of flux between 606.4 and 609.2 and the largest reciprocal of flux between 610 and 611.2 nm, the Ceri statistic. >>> 0.126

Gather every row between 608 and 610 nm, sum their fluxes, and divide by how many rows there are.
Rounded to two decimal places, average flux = 8.53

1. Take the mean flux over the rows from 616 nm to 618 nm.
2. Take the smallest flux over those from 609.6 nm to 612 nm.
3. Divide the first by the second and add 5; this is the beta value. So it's 6.03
